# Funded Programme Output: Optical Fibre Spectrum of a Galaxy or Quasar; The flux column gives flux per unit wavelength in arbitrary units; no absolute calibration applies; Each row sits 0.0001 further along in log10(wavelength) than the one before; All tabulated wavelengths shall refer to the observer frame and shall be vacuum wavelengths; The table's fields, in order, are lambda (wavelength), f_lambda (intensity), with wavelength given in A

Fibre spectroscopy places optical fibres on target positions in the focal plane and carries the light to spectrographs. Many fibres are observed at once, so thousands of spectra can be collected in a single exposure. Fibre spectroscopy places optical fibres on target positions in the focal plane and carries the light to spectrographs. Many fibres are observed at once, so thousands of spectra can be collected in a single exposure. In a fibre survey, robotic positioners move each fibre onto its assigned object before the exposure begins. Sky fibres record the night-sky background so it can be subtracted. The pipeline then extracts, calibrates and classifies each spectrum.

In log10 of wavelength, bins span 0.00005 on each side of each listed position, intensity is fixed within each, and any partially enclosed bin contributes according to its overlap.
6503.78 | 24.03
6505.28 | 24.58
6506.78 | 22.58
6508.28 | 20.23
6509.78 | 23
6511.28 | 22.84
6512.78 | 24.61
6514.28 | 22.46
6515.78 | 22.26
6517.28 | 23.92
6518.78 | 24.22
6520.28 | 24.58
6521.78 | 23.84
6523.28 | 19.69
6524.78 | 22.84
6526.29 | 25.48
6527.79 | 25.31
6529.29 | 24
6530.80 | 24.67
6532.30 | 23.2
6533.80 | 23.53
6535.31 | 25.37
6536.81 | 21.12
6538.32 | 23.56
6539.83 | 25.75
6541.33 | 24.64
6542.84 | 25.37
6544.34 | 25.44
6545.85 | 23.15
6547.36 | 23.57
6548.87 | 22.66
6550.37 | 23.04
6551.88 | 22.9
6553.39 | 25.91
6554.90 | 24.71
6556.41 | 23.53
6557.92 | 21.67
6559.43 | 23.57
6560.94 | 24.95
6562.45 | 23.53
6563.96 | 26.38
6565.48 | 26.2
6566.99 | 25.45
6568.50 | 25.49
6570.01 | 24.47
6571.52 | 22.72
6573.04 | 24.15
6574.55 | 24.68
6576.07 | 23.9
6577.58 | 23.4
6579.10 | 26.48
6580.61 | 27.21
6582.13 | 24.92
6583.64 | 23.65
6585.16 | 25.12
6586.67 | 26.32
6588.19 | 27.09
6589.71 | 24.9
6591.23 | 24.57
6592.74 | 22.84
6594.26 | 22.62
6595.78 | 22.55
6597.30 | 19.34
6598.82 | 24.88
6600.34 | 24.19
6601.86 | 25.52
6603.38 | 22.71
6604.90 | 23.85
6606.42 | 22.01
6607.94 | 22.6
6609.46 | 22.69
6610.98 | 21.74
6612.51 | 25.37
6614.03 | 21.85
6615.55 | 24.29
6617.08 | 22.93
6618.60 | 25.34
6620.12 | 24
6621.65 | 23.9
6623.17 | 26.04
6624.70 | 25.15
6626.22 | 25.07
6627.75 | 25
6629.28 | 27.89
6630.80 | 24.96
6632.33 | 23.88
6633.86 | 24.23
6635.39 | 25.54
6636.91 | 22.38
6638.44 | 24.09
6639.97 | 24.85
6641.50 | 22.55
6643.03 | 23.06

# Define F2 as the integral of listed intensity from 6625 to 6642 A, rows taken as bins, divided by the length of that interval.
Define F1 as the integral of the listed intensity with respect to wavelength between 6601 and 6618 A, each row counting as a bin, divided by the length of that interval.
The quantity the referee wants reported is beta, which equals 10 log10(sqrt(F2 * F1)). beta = 13.8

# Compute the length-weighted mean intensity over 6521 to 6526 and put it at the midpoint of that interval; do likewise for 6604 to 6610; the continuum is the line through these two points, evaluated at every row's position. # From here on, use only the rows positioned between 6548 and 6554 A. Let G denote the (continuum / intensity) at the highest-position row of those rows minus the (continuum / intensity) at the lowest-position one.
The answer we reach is -0.12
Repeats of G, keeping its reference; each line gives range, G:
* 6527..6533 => 0.08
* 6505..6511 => 0.06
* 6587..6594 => 0.16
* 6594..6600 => -0.09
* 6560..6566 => -0.04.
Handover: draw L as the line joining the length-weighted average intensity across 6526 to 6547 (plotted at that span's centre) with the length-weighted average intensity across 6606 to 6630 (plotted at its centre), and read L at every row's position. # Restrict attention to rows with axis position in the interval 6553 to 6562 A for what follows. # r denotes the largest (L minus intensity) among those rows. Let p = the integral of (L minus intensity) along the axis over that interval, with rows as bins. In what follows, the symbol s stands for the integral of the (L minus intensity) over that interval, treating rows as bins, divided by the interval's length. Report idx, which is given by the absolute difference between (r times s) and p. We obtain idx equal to 1.8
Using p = 3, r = 2.6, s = 0.3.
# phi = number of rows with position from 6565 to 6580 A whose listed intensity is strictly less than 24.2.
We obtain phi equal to 4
